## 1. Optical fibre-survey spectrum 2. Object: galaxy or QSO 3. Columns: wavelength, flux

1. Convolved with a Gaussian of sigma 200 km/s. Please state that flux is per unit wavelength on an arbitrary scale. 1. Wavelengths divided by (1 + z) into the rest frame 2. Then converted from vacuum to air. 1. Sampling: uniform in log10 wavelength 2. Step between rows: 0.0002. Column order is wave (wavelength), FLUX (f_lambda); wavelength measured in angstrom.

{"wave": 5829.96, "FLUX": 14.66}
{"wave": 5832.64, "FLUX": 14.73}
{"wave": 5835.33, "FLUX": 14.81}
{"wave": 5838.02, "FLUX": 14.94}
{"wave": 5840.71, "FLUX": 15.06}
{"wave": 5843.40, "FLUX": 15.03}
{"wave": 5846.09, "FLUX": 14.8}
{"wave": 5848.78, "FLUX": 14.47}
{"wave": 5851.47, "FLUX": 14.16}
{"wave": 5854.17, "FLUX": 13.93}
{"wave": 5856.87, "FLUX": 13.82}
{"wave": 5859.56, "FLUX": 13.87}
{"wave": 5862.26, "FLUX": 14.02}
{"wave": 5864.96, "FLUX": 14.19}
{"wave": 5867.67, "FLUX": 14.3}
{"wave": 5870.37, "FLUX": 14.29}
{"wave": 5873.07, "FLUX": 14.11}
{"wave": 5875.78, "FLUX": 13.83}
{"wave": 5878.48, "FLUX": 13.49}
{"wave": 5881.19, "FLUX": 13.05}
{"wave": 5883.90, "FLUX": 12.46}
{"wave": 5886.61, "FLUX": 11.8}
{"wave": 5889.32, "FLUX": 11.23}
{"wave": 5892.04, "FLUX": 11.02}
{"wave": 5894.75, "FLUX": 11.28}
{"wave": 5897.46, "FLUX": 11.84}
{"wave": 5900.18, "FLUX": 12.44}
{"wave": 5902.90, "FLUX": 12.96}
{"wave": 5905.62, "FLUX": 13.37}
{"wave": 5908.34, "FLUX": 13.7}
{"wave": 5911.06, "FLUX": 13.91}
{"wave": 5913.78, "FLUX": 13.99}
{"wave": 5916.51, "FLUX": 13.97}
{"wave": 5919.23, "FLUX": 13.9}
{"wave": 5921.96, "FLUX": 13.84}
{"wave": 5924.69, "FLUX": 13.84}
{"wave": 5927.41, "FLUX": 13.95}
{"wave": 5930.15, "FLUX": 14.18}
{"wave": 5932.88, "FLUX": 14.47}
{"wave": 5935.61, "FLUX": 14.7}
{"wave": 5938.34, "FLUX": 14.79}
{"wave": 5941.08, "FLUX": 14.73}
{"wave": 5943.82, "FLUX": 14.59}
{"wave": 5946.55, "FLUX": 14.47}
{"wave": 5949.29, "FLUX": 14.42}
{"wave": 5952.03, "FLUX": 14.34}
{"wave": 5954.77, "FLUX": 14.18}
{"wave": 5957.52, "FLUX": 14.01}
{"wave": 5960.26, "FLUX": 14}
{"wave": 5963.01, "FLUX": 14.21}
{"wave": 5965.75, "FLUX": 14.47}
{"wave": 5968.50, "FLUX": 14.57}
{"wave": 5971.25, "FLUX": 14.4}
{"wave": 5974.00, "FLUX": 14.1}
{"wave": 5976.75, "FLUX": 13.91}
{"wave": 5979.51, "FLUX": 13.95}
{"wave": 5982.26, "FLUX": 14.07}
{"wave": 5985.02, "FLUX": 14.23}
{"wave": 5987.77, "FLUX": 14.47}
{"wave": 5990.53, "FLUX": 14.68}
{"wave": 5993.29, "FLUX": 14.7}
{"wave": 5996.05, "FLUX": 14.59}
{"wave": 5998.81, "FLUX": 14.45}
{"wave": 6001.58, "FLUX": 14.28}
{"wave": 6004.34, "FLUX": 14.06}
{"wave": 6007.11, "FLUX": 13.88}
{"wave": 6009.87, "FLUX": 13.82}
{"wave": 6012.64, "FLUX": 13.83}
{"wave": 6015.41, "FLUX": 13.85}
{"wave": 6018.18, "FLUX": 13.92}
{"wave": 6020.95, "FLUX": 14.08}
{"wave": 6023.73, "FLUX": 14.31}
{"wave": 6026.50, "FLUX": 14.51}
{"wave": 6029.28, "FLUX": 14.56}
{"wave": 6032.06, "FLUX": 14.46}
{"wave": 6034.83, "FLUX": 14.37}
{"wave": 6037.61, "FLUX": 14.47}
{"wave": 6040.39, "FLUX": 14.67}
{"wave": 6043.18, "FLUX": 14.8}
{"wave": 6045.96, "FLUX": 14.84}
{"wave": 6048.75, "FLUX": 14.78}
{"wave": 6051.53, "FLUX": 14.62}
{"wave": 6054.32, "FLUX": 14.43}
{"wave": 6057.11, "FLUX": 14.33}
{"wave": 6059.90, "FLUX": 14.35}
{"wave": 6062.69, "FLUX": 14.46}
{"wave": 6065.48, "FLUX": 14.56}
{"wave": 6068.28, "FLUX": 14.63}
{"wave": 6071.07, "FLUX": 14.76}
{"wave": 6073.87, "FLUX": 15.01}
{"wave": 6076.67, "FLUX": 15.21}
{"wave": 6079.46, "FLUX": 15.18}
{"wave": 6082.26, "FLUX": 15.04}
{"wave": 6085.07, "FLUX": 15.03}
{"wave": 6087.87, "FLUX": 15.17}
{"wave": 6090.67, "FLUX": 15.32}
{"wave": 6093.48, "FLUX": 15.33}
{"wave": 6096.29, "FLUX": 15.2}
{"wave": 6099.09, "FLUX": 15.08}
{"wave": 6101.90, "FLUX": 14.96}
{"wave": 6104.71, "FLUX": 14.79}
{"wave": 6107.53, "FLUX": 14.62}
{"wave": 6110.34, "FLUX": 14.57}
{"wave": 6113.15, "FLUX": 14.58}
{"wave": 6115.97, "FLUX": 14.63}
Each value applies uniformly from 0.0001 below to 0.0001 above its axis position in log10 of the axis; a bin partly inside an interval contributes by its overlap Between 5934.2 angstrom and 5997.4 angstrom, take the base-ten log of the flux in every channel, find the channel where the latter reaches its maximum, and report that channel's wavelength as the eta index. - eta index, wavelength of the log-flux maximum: 5938.34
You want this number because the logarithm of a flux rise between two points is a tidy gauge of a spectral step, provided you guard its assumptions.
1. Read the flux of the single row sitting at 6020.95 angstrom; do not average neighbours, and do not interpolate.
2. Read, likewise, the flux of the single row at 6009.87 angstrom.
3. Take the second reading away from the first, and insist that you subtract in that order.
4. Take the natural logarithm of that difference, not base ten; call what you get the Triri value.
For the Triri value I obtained -1.3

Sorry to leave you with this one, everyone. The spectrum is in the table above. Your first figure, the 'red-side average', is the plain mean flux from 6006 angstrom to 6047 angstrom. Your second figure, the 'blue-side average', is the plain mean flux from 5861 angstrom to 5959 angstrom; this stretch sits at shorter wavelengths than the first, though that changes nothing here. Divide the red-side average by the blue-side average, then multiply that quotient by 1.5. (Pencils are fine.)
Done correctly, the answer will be 1.58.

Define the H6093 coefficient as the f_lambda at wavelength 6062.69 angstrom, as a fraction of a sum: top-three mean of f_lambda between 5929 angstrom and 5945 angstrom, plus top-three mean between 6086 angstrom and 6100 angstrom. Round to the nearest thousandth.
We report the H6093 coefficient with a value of 0.482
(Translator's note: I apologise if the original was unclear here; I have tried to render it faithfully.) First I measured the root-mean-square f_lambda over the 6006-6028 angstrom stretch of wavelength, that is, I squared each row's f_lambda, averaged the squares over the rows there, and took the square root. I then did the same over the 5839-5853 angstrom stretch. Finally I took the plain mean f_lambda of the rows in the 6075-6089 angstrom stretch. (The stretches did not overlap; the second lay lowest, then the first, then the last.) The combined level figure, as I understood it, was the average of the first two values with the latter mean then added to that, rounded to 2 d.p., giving 29.49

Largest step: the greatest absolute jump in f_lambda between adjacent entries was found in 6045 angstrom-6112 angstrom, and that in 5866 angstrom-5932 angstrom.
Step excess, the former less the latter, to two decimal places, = -0.41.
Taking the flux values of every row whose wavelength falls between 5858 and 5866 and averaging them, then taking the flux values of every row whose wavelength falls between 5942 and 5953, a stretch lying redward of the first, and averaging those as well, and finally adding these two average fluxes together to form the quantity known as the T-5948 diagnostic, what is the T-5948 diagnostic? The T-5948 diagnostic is 28.5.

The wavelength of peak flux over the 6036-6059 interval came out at 6045.96 angstrom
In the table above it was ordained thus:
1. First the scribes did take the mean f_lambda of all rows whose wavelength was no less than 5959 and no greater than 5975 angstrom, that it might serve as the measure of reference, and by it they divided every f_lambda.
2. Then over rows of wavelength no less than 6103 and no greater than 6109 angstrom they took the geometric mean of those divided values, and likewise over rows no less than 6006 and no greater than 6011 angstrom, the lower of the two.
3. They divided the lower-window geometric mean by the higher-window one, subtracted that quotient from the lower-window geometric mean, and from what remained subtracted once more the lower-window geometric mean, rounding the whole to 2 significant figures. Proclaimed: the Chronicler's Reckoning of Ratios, -0.94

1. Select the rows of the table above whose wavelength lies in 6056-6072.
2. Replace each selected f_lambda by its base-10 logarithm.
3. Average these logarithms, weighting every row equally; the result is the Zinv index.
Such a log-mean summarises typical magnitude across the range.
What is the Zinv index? 1.16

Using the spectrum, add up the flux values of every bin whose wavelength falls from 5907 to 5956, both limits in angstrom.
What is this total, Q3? 256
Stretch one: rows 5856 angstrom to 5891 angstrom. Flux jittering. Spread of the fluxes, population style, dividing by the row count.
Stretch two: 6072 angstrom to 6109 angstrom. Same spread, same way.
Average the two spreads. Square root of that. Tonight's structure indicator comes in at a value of 0.76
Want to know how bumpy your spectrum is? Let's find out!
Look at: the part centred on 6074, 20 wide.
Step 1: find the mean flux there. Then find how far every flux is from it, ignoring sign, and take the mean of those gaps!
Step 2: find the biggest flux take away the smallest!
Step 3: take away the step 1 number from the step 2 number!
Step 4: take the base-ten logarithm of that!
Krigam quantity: -0.4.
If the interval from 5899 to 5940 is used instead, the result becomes 0.3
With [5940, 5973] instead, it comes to -0.3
